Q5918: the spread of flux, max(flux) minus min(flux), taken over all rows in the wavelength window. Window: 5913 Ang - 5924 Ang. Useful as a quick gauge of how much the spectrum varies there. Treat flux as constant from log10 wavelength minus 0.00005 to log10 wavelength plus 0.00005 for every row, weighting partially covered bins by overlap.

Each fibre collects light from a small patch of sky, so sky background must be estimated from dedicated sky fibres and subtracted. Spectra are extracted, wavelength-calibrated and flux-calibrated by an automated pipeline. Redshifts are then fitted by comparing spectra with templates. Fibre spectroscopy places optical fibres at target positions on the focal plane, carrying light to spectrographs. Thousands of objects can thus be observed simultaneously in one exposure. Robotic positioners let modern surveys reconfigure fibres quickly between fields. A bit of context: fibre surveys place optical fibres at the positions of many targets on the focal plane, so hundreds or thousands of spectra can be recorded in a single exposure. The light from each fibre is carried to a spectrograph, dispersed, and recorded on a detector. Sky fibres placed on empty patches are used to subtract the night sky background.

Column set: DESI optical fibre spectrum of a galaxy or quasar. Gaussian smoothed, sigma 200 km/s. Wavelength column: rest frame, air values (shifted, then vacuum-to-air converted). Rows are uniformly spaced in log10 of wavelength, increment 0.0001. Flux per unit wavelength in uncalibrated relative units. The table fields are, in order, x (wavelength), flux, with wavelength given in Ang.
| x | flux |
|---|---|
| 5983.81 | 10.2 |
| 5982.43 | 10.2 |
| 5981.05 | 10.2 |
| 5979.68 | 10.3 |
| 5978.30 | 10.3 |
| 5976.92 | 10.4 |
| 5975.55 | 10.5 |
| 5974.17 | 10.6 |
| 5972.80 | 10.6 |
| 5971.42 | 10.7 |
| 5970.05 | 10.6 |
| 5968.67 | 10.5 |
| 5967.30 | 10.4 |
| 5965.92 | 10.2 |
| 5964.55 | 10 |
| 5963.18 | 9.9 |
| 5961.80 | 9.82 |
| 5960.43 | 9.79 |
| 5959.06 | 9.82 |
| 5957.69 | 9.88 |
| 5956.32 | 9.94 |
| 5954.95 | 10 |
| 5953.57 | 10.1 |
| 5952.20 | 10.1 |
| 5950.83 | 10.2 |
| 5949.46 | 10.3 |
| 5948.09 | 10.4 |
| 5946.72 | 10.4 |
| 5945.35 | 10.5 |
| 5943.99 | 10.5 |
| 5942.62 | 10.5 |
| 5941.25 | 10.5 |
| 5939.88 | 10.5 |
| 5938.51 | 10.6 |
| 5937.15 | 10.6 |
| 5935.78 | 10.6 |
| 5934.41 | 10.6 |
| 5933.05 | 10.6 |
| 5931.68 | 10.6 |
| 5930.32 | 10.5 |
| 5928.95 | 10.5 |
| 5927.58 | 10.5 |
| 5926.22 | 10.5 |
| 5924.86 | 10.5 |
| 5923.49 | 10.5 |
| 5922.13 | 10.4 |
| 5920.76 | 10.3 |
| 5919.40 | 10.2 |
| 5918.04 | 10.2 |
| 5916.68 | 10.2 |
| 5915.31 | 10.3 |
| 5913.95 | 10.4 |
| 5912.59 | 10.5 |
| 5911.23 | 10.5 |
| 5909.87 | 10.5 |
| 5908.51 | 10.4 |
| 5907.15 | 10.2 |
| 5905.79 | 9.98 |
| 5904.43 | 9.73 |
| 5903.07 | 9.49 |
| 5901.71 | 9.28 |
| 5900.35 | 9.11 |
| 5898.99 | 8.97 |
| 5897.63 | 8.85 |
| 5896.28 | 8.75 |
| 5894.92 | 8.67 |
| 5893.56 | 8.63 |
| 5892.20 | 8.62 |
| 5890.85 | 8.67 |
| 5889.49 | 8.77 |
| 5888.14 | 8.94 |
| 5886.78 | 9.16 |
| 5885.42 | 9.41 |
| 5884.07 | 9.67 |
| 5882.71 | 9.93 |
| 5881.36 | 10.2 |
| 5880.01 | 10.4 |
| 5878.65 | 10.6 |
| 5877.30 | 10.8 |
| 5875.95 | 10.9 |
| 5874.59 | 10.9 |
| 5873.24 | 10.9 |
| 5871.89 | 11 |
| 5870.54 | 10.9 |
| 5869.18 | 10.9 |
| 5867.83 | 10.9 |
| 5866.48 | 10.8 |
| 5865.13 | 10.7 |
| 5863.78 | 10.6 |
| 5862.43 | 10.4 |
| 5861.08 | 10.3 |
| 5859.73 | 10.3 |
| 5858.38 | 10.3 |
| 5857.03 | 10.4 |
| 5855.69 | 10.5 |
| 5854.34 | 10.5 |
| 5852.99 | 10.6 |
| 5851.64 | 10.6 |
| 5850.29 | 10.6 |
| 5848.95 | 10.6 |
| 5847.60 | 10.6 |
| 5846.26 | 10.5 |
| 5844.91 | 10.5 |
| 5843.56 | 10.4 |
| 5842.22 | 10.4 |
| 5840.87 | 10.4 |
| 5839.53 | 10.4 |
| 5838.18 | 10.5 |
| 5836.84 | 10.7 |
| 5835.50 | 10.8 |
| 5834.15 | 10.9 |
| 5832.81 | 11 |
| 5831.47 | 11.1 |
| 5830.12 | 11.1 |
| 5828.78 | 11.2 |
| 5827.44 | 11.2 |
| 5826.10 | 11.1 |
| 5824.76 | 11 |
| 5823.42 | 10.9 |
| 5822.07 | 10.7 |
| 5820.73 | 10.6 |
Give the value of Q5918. 0.30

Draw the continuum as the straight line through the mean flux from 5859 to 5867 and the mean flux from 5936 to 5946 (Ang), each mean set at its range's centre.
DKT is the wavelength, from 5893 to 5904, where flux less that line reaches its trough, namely 5893.56 Ang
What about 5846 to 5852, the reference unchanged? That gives 5846.26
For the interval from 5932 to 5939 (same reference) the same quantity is 5938.51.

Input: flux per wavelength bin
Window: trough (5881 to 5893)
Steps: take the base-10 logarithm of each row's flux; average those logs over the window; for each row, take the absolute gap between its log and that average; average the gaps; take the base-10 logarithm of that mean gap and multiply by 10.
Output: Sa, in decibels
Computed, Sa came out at -16.5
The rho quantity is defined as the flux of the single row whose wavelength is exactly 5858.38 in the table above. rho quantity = 10.3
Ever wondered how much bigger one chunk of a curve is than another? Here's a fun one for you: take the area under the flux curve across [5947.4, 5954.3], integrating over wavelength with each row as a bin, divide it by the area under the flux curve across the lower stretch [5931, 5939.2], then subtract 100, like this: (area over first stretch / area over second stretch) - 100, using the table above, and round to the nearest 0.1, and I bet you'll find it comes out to -99.2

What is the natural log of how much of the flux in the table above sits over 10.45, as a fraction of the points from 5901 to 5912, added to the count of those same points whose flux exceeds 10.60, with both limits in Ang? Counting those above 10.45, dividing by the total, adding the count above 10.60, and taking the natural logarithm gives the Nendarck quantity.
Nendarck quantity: -1.4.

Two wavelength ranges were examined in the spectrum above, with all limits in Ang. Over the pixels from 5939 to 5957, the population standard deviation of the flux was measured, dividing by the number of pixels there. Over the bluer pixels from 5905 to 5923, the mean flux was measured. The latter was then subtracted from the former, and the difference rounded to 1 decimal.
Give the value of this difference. -10.1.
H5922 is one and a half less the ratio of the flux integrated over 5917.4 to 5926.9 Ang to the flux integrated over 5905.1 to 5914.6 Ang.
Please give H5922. 0.50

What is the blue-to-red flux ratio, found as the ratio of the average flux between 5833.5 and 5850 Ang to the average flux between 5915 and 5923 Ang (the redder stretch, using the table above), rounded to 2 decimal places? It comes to 1.03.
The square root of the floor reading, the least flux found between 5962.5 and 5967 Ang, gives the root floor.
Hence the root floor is 3.15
